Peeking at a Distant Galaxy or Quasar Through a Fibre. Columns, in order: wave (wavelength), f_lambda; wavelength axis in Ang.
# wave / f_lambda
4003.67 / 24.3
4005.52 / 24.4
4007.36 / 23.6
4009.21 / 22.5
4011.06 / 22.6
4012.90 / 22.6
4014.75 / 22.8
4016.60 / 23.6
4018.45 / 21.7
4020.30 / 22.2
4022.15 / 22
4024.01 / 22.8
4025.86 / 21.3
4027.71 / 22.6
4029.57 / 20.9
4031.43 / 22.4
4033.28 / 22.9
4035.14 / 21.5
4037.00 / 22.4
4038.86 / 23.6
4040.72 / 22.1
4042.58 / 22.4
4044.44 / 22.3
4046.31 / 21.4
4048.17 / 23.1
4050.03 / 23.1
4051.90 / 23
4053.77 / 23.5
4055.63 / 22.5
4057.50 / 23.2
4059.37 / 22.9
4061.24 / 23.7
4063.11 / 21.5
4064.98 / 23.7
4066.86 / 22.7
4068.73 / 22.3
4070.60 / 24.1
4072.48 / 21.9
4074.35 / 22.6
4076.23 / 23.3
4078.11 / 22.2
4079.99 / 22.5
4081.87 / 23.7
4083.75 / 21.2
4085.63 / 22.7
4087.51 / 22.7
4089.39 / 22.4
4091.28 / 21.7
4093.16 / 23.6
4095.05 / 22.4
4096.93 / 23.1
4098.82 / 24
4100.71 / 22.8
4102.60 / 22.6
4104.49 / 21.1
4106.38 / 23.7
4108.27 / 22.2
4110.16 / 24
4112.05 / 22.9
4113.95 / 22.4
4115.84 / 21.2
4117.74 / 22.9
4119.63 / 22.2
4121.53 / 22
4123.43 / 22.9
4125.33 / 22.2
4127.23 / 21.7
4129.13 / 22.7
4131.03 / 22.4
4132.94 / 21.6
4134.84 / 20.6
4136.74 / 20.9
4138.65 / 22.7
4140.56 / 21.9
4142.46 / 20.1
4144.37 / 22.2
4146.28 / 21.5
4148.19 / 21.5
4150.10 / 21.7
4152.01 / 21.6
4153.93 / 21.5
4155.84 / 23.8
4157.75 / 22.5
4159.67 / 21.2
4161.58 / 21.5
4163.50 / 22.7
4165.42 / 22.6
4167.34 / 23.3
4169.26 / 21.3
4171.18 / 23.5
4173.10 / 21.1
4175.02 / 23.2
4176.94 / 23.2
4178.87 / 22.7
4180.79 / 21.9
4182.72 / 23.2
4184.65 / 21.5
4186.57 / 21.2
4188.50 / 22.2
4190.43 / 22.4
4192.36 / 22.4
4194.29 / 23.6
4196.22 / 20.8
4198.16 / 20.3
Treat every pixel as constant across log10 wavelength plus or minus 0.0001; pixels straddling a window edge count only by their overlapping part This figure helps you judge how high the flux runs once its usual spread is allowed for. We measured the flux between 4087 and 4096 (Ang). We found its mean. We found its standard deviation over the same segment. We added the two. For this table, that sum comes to 23.2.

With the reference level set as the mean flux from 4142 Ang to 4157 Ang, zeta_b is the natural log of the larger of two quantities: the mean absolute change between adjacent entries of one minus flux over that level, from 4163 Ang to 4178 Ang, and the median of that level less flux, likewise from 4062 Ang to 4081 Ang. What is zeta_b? -2.8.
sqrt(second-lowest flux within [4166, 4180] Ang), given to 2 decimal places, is 4.62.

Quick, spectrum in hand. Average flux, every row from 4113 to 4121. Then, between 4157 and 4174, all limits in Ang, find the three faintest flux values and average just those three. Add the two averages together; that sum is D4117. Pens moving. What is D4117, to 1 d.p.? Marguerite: 43.4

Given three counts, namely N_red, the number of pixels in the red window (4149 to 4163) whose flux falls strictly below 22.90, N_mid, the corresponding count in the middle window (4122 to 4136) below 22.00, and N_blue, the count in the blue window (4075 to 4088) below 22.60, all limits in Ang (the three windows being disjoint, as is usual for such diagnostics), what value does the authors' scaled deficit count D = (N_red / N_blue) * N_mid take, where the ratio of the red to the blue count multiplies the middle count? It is 6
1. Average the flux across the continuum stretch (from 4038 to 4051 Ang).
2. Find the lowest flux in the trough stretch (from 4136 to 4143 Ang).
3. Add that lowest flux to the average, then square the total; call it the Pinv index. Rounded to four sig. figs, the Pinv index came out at 1821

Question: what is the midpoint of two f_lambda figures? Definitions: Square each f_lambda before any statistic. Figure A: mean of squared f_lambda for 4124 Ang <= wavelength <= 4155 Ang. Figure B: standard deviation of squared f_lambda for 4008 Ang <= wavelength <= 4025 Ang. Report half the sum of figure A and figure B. 247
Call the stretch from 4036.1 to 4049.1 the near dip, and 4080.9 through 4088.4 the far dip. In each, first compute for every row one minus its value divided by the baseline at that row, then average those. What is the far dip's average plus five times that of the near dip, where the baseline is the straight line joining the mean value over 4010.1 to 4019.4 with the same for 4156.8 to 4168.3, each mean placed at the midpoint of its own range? 0.02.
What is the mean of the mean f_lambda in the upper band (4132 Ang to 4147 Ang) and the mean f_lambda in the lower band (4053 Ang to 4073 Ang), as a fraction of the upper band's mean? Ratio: 1.03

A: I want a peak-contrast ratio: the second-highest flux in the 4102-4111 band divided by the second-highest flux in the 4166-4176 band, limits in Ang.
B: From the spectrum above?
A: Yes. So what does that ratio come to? 1.02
